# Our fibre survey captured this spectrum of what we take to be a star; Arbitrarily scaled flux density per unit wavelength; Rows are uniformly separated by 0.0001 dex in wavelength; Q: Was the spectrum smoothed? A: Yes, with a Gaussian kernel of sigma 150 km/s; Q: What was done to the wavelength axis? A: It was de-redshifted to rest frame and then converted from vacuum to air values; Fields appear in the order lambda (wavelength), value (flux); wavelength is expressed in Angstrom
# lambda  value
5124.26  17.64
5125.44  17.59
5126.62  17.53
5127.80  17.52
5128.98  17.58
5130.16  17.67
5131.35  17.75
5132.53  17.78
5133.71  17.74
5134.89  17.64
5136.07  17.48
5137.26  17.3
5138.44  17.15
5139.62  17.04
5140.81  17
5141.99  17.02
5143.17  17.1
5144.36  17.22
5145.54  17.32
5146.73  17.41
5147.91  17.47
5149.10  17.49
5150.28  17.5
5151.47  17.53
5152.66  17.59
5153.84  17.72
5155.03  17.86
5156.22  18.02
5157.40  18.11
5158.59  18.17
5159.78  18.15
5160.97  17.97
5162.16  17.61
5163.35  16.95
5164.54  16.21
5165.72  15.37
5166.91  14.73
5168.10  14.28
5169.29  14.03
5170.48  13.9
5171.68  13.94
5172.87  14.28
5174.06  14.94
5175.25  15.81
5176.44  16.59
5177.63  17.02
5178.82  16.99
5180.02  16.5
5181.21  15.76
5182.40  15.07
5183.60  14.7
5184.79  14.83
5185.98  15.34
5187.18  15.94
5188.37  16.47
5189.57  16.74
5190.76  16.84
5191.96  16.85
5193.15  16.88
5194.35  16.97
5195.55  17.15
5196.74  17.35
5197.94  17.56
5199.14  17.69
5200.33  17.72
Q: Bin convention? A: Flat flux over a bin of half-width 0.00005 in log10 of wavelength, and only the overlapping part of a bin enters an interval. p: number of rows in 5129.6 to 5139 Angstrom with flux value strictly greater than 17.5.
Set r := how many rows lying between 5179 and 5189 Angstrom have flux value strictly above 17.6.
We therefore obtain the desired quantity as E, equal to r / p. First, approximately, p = 5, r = 0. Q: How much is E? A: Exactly 0.0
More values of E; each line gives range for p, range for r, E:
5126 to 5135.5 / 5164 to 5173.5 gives 0.0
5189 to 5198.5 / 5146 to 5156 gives 2.0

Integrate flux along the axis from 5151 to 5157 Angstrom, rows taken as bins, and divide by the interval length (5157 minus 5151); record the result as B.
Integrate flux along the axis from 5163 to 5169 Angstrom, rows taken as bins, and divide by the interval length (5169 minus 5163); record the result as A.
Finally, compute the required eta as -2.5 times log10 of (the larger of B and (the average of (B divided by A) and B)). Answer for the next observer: -3.12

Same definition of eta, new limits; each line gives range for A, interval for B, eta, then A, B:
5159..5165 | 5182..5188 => -2.96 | 17.4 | 15.2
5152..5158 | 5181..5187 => -2.95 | 17.9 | 15.2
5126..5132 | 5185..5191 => -3.02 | 17.6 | 16.1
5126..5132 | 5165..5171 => -2.91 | 17.6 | 14.5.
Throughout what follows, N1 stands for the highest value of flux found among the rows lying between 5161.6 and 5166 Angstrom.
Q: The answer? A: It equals 17.61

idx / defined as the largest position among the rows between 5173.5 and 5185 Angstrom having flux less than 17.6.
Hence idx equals 5184.79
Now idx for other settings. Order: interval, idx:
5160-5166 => 5165.72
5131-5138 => 5137.26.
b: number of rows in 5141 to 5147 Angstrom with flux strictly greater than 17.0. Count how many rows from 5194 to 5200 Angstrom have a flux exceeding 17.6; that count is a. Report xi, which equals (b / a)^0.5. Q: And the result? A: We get 2.2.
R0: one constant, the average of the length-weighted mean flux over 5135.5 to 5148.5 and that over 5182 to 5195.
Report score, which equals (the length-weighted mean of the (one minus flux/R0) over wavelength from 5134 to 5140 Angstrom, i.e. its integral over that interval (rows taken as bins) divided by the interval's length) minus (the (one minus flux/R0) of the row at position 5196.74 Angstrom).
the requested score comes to 0.000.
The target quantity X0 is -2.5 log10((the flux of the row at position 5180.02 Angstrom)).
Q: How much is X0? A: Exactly -3.04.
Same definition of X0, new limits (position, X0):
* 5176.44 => -3.05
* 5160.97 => -3.14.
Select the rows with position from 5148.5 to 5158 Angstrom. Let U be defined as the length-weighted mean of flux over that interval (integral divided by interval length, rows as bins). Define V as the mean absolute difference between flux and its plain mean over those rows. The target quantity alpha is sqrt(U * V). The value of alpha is 1.9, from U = 17.7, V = 0.2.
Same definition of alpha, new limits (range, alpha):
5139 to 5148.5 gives 1.6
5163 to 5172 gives 3.7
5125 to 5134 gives 1.3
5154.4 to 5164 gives 2.3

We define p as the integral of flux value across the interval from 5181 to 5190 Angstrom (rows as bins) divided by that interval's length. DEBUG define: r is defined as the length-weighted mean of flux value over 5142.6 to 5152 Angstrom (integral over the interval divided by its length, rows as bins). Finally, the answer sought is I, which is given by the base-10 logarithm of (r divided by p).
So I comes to 0.05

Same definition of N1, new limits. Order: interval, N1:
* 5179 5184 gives 16.5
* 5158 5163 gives 18.17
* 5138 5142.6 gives 17.15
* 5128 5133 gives 17.78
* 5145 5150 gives 17.49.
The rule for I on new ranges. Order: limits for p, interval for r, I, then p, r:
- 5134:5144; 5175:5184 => -0.03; 17.23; 16.1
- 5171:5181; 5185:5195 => 0.02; 15.74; 16.4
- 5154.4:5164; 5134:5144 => -0.01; 17.83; 17.2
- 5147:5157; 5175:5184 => -0.04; 17.66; 16.1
